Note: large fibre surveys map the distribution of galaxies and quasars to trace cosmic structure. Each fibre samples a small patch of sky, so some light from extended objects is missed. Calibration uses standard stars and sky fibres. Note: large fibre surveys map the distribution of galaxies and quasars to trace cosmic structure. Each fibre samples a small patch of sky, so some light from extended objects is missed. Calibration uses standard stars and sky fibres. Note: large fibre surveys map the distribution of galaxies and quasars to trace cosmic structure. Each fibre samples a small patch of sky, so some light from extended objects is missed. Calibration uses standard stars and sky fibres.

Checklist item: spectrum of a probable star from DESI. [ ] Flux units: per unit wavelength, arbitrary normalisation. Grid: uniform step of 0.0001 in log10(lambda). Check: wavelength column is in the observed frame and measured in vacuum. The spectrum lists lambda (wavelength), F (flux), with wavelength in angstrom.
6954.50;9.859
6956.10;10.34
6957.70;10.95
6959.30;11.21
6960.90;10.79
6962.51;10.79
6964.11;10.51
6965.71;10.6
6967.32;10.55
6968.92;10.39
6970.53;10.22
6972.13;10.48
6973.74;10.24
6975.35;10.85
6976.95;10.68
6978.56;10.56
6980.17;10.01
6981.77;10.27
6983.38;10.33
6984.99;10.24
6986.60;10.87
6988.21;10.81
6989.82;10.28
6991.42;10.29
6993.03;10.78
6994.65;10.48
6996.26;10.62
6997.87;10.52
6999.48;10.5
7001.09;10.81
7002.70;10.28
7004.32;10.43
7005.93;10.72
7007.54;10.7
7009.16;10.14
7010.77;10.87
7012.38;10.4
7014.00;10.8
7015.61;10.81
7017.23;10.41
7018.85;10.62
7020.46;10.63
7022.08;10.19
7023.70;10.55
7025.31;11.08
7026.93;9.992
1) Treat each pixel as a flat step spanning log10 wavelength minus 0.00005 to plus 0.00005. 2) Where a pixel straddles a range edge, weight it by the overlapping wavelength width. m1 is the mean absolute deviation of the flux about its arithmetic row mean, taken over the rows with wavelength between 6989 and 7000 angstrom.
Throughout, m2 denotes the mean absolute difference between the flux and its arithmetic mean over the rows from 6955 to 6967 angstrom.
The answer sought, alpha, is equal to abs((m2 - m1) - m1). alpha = 0.03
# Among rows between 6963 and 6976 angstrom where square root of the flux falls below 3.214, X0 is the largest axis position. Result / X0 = 6973.74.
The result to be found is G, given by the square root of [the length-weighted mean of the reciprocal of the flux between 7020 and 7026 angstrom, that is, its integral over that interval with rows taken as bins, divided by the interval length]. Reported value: 0.307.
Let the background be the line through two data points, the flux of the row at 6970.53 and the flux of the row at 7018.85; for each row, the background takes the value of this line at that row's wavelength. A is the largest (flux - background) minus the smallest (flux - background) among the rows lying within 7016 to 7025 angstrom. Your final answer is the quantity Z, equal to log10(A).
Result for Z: -0.34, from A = 0.46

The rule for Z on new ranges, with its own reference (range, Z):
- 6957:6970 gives -0.05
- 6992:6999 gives -0.50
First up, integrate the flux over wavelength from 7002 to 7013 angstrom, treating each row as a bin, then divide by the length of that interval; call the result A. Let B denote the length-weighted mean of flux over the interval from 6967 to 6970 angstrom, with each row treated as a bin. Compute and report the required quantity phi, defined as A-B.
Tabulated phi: 0.08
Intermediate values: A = 10.51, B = 10.4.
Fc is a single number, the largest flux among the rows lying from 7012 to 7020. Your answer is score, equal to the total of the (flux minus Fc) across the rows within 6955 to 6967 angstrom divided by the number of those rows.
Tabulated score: -0.07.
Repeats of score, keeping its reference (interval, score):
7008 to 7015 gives -0.26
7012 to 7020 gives -0.20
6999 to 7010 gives -0.30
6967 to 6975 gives -0.43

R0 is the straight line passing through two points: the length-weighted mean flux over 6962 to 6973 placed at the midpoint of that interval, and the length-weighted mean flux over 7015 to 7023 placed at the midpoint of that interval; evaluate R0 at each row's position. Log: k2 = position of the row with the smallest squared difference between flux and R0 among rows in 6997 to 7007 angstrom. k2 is 6999.48 angstrom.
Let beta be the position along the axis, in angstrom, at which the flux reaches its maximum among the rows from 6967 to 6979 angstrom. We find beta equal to 6975.35 angstrom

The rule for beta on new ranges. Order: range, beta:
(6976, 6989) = 6986.60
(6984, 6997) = 6986.60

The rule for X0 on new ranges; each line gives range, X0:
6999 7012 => 7009.16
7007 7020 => 7009.16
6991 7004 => 7002.70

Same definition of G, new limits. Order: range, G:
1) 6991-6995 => 0.308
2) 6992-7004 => 0.308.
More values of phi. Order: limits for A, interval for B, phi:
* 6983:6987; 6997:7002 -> -0.17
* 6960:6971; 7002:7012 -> 0.04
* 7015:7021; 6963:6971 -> 0.13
